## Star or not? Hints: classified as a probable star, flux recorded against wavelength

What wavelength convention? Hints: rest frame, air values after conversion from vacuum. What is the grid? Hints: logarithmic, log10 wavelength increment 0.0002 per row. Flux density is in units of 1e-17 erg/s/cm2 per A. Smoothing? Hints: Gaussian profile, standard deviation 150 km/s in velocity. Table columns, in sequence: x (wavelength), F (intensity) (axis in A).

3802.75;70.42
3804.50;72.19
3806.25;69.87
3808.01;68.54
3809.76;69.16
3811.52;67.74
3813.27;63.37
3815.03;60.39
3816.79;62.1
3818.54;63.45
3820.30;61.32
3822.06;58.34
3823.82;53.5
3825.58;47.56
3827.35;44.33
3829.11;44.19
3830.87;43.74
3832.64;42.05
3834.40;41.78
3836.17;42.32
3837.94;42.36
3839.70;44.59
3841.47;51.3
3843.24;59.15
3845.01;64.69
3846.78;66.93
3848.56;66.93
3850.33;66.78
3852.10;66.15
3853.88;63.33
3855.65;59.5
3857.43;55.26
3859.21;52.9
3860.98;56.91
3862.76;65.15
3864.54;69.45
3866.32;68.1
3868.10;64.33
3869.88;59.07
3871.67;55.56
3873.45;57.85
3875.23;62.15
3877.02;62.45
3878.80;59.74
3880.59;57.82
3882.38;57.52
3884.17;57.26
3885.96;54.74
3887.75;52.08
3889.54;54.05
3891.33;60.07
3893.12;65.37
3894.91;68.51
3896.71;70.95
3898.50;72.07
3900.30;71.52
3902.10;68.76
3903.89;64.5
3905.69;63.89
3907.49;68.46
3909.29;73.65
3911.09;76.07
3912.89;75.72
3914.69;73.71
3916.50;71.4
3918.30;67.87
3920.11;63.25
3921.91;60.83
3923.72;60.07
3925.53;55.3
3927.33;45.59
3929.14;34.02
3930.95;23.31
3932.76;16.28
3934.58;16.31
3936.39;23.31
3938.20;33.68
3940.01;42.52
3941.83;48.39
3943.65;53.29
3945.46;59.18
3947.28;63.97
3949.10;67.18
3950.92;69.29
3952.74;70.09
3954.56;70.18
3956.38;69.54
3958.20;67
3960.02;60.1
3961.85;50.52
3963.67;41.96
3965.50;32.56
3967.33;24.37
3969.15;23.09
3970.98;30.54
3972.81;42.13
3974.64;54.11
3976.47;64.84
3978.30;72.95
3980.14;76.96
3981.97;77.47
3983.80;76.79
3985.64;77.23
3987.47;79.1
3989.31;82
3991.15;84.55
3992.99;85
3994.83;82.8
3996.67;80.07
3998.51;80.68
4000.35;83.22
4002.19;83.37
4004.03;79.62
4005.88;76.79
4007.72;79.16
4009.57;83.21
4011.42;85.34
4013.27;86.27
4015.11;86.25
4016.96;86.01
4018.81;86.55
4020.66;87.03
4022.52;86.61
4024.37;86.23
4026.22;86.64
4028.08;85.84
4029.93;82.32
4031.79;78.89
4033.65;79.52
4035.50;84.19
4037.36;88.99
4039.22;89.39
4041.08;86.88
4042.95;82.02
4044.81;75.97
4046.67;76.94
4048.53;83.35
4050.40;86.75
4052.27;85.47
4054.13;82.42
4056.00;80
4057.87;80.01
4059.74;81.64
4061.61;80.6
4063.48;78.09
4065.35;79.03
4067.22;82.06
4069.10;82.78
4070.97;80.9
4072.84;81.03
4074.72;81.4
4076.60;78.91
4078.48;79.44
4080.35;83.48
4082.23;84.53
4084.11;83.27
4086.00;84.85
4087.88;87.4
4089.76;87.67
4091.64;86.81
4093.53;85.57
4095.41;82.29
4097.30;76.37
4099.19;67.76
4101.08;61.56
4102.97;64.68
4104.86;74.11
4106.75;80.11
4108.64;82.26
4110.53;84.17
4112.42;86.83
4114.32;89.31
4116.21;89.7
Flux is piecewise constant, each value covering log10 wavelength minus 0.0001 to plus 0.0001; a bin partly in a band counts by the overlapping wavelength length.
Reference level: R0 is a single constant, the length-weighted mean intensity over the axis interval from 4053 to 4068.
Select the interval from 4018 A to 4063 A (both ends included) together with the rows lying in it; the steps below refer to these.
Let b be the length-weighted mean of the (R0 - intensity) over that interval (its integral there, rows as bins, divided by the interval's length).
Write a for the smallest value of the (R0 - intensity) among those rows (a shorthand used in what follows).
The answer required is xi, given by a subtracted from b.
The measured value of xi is 5.9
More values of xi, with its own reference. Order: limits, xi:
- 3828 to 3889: 12.6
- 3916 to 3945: 26.9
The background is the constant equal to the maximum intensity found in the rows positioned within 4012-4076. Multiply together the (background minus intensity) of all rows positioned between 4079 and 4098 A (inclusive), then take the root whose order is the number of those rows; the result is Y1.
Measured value 4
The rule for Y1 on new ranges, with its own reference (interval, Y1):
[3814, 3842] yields 38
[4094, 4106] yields 17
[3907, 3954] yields 31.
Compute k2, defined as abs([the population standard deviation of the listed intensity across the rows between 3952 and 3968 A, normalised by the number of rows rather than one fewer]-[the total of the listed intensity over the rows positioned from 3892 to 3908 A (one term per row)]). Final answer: 597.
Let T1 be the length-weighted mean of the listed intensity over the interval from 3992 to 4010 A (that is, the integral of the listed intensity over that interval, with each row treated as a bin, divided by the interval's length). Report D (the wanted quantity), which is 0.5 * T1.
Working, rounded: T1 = 81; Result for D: 40.7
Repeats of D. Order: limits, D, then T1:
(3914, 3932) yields 27.5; 55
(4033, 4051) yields 41.7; 83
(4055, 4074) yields 40.3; 81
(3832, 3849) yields 26.0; 52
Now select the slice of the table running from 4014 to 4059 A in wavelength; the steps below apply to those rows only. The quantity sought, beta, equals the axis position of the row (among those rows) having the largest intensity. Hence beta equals 4039.22 A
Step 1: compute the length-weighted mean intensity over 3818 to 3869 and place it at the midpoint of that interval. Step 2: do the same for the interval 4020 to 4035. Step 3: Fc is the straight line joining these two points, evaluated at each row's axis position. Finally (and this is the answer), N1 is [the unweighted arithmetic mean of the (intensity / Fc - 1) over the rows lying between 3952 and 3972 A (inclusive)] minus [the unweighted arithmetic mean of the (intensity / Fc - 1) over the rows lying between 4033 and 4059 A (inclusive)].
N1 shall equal -0.3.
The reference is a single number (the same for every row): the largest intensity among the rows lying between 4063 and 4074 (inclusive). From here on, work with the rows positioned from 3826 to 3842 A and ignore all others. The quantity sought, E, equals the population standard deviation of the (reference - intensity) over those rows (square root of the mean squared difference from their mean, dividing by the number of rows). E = 2.7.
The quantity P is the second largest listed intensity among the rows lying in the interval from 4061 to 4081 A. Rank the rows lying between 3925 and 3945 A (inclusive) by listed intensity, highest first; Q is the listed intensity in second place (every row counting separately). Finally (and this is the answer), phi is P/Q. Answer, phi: 1.55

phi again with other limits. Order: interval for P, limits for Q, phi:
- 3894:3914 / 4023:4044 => 0.85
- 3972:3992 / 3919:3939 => 1.35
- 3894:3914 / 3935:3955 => 1.08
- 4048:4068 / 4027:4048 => 0.96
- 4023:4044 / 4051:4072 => 1.08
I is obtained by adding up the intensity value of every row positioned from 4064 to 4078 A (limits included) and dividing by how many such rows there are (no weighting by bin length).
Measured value 81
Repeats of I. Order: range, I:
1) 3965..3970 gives 27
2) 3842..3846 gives 62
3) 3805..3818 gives 66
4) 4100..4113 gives 76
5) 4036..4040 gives 89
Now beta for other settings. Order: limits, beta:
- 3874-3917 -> 3911.09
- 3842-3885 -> 3864.54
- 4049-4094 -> 4089.76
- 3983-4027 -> 4020.66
